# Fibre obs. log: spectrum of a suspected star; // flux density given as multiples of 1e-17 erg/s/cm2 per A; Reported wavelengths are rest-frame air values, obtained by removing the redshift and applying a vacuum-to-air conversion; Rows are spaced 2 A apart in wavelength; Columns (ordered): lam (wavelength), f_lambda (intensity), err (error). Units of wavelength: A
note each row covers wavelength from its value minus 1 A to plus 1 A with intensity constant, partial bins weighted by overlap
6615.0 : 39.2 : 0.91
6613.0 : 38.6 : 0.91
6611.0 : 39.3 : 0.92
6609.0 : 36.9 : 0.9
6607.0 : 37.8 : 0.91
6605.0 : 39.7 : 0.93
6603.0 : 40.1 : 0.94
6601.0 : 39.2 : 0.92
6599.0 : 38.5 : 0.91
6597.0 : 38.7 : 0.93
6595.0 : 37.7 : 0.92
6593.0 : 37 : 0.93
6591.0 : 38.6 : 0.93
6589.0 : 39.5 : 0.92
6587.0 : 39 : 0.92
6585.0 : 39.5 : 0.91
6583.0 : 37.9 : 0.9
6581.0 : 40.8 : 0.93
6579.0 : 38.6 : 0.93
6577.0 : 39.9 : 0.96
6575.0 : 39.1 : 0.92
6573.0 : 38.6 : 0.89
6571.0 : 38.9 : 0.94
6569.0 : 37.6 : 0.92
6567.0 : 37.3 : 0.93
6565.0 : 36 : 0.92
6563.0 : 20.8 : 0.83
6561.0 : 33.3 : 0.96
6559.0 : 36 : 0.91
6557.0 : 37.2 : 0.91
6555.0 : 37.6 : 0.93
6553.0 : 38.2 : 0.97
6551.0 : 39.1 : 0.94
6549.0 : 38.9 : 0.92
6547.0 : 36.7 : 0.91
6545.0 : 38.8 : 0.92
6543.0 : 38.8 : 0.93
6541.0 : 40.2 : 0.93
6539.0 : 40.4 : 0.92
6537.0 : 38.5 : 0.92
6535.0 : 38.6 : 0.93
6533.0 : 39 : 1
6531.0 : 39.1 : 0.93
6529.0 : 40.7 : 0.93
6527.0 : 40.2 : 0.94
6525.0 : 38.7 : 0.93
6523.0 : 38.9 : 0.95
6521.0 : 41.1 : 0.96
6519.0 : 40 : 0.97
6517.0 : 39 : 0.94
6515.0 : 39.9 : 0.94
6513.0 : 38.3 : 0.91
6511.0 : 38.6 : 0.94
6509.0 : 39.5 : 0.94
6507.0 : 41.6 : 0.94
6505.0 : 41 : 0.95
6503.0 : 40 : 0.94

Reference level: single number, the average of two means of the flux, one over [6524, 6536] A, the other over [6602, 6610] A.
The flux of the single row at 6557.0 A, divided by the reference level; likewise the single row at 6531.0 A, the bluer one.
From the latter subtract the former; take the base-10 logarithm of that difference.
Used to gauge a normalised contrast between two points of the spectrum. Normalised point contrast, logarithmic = -1.31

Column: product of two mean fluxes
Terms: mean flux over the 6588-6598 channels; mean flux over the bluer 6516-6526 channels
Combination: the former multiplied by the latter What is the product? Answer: 1514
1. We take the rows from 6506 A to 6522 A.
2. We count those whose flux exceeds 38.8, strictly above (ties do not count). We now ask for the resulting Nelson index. 6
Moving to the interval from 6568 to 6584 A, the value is 4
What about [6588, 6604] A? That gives 3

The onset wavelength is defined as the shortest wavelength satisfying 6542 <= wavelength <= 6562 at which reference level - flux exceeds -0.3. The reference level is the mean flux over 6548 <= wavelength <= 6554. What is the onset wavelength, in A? 6543.0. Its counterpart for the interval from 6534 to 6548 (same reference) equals 6535.0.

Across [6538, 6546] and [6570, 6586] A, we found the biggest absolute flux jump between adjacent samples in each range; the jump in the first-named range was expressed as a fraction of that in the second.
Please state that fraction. 0.48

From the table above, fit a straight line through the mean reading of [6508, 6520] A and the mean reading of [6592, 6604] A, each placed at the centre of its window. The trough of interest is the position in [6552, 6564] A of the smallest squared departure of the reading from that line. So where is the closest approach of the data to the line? 6553.0 A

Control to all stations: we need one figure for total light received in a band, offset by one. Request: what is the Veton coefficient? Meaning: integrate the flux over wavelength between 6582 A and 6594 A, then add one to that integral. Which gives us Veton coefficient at 464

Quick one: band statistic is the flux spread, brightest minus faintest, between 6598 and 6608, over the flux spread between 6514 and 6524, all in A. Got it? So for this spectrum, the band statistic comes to 1.0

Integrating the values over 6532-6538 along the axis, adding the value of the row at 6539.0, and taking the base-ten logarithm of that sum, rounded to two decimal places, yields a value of 2.44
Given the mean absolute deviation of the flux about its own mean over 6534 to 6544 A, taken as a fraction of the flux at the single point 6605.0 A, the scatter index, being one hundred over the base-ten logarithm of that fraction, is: -59.0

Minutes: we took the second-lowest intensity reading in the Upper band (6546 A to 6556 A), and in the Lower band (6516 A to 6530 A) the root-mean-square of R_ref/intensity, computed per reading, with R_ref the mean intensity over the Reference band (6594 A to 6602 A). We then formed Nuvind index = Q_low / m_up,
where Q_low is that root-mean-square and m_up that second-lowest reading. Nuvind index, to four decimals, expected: 0.0258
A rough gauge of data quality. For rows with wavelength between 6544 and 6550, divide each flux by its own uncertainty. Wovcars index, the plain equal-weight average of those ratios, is 41.6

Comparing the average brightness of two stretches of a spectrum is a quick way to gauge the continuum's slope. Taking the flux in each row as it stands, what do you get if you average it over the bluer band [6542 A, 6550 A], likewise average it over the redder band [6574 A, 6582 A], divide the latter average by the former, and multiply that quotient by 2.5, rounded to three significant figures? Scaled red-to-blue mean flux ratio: 2.58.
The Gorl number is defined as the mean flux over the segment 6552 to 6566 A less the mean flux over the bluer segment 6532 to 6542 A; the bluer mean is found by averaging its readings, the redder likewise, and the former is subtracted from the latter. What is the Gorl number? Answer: -5.2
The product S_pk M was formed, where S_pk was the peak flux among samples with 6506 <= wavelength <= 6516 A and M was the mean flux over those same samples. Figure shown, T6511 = 1647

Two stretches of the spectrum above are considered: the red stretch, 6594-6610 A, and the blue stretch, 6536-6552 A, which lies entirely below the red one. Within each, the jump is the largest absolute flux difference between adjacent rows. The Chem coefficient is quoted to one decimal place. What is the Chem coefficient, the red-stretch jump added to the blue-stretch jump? 4.1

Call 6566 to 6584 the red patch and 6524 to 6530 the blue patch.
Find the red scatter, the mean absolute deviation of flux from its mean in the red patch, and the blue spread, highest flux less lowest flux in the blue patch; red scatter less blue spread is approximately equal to -1.2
